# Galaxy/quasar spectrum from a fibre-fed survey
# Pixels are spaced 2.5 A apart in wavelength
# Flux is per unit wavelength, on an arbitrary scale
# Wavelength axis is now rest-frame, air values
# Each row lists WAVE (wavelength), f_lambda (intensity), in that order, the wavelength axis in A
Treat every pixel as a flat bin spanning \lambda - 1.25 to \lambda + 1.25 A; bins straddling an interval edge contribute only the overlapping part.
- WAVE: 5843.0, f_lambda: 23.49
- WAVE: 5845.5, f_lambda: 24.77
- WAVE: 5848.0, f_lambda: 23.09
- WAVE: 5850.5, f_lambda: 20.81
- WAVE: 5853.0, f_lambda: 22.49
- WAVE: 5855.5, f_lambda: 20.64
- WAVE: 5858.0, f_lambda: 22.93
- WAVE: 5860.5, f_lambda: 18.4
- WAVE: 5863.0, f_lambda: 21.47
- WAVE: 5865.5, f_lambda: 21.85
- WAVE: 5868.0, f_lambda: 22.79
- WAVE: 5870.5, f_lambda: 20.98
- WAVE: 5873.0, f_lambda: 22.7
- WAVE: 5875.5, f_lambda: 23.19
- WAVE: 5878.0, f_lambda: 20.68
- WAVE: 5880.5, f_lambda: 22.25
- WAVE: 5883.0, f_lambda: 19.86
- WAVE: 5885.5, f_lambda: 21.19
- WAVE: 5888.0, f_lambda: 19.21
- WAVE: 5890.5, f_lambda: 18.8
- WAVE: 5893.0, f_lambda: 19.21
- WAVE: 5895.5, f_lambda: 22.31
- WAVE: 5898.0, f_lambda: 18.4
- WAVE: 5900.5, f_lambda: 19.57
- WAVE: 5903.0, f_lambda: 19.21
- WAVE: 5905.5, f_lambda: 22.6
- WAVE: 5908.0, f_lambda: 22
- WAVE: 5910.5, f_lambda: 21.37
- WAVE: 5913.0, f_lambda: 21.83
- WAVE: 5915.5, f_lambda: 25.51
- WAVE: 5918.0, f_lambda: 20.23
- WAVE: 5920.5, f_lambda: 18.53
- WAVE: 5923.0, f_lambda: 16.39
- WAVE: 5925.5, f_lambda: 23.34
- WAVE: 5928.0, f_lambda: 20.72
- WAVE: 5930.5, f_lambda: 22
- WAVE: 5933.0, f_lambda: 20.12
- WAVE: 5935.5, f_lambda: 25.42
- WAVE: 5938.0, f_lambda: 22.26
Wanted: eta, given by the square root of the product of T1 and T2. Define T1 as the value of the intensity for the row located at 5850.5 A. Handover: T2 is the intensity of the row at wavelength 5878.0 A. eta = 20.7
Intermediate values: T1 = 20.81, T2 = 20.68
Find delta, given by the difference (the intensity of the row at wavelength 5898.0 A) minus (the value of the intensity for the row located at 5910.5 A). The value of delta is -3.0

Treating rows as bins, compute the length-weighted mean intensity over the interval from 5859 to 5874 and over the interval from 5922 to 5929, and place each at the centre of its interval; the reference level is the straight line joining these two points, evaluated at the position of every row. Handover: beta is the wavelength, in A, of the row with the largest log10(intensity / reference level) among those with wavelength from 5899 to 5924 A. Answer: 5915.5 A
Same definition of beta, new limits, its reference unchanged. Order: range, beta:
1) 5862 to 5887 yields 5875.5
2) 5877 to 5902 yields 5895.5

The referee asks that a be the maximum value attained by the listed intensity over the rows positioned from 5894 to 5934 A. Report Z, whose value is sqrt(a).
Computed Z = 5.05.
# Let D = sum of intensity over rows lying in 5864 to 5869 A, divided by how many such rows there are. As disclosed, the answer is 22.3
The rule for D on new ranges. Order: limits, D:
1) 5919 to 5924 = 17.5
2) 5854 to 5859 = 21.8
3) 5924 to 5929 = 22.0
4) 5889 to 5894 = 19.0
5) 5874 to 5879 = 21.9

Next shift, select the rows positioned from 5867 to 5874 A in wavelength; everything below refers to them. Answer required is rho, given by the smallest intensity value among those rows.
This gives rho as 20.98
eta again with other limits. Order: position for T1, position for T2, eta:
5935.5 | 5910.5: 23.3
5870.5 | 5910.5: 21.2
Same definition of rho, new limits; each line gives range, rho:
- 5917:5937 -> 16.39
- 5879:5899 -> 18.4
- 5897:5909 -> 18.4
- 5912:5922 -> 18.53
